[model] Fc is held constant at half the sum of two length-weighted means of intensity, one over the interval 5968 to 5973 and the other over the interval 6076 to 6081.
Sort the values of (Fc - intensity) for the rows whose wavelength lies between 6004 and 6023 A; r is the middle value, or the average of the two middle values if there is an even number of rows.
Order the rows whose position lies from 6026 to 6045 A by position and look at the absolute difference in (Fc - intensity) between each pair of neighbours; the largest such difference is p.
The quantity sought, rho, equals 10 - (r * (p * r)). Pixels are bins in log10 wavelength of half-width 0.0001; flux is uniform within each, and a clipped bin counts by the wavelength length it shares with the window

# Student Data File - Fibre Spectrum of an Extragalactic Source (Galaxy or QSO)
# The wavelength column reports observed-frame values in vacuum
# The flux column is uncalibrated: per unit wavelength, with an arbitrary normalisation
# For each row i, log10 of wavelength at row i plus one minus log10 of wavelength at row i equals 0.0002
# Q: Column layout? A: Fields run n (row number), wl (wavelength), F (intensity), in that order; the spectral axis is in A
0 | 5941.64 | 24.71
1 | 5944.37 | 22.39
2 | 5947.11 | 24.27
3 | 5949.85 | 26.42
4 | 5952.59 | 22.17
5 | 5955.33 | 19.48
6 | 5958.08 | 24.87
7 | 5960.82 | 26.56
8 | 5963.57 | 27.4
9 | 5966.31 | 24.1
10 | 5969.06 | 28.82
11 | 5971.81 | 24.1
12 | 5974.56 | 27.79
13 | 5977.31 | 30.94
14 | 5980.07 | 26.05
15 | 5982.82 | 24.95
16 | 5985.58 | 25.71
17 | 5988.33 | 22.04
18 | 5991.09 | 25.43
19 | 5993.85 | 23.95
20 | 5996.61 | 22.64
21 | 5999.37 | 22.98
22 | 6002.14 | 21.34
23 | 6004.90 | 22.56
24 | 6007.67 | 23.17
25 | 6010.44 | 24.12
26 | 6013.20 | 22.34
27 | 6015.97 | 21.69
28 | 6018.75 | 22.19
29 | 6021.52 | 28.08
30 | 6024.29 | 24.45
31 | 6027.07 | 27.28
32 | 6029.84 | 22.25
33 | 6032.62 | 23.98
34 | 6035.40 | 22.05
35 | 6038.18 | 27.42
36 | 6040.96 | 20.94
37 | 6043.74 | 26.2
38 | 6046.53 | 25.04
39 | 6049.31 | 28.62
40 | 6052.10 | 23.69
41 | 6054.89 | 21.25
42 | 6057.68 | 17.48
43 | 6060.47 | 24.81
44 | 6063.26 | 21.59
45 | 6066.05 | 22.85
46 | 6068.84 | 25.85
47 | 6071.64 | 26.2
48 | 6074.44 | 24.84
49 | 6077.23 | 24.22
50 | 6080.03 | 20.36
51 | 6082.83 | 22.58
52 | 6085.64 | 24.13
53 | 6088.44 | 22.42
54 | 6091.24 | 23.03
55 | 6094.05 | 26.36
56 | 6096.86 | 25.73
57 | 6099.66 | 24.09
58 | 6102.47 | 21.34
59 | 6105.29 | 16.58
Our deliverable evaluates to -12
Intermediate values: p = 6.5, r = 1.8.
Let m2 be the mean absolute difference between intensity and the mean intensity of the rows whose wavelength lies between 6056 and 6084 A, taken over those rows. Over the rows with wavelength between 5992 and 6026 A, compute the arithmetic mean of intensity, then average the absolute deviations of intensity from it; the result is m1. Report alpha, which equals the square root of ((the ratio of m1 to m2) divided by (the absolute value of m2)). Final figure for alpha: 0.53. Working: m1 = 1.2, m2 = 2.11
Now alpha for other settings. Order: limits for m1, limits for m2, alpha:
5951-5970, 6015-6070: 0.68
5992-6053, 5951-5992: 0.63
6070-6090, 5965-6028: 0.60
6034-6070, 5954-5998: 0.77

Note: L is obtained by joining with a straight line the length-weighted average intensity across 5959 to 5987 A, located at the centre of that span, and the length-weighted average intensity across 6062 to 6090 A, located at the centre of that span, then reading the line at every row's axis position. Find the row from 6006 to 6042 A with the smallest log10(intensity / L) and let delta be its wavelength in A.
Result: 6040.96 A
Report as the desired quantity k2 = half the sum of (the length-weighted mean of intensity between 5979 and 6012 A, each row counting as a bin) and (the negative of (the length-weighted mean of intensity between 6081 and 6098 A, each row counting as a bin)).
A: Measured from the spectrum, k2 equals -0.1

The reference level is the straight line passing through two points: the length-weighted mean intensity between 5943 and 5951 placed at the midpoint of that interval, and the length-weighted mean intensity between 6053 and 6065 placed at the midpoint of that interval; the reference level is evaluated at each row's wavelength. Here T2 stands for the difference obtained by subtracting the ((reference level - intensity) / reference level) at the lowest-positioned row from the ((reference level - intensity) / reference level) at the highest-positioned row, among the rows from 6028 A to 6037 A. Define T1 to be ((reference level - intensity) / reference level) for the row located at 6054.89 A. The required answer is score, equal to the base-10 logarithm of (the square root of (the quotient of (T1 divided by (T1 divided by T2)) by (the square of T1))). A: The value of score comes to 0.6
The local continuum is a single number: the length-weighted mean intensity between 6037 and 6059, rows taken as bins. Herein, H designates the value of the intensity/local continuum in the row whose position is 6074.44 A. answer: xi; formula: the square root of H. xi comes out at 1.02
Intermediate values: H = 1.04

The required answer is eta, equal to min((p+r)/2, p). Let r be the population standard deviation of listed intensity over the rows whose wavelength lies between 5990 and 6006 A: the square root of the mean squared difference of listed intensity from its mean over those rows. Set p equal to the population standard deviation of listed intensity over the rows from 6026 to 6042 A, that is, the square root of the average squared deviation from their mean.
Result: 1.9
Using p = 2.5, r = 1.3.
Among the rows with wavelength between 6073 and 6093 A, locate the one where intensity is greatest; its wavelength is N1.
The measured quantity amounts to 6074.44 A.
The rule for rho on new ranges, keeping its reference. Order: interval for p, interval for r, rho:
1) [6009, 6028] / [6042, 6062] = 9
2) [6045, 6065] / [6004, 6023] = -15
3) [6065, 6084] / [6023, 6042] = 9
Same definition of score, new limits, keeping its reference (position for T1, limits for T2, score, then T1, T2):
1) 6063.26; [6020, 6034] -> 1.5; -0.01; 0.17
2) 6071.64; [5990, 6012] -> -0.1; -0.24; 0.03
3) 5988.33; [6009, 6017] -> 0.8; 0.05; 0.10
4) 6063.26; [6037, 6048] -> 1.4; -0.01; 0.10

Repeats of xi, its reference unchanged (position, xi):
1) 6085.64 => 1.01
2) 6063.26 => 0.95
